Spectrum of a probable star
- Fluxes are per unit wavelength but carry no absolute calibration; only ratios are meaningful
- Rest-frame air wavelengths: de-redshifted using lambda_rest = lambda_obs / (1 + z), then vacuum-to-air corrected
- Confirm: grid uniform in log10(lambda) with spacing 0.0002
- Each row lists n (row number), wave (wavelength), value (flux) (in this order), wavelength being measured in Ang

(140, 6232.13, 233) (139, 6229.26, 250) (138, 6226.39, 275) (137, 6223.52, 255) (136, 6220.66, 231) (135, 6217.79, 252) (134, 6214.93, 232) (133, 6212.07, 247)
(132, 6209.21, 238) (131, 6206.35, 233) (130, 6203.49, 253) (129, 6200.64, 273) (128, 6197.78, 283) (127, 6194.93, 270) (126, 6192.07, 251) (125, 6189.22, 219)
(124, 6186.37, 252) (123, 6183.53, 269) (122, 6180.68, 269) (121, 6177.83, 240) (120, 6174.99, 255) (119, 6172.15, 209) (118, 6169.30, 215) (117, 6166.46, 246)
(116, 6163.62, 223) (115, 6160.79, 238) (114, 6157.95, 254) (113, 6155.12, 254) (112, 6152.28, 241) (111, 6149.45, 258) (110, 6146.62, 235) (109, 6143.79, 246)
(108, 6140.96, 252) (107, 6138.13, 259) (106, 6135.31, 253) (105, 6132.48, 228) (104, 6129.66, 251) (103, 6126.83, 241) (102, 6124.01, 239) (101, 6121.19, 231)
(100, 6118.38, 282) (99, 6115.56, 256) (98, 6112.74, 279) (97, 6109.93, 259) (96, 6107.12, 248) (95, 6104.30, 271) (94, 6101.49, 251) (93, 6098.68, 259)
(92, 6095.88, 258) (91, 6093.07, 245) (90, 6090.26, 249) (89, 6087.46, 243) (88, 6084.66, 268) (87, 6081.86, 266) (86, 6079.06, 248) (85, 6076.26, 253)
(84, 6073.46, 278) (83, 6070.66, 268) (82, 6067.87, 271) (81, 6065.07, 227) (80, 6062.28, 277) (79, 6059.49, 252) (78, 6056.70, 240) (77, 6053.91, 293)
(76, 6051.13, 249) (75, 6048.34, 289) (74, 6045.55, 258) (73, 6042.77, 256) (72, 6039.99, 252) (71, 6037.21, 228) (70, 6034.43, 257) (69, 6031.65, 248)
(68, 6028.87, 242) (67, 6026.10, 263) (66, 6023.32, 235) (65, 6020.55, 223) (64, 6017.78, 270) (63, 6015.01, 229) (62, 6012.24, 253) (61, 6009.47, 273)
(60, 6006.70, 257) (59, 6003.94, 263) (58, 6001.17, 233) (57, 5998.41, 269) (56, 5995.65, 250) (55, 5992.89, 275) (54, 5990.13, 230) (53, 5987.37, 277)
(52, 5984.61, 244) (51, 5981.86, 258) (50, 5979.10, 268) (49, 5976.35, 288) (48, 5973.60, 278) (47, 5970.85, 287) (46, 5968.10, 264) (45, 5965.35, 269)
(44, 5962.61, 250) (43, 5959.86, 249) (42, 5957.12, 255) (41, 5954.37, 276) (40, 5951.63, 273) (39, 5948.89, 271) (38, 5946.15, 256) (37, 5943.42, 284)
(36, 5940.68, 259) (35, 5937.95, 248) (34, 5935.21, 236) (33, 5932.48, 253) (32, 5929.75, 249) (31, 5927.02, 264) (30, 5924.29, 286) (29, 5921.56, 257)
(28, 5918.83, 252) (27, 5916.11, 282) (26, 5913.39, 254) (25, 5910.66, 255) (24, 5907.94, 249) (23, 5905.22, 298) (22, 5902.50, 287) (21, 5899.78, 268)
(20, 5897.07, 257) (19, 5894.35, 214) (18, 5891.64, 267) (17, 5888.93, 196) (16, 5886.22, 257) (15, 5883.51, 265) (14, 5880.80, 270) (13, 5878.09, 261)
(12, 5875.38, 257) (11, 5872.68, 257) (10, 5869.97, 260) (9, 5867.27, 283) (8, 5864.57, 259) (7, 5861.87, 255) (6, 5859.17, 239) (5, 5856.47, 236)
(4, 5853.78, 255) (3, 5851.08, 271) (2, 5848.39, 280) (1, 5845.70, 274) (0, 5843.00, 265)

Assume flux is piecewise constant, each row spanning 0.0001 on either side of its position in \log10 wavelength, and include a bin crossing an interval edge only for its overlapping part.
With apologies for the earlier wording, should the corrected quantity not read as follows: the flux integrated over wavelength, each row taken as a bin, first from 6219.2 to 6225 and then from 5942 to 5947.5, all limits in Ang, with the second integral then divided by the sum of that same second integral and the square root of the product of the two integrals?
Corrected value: 0.507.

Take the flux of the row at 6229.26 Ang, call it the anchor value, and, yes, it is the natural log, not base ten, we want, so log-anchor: 5.52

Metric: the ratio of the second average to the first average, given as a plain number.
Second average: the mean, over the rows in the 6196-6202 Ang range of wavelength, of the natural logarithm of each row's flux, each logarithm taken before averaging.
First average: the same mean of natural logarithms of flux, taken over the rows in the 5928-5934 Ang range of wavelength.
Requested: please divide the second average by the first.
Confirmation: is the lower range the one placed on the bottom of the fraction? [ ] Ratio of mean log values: 1.02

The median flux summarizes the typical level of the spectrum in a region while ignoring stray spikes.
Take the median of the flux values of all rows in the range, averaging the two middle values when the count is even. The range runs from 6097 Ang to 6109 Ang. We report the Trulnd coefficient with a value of 255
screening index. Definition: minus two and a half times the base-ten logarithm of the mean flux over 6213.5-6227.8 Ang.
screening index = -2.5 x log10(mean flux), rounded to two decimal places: -5.99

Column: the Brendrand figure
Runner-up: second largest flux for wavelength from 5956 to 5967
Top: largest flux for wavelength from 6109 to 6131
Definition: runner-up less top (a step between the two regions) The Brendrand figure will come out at -27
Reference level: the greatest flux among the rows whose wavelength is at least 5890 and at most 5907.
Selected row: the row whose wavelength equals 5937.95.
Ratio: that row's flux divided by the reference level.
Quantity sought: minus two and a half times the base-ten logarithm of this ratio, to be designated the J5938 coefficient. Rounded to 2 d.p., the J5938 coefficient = 0.20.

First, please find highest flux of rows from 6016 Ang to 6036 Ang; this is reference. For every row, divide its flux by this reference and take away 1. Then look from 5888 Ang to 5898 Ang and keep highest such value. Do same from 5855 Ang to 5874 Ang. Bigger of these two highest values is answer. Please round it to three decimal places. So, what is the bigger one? 0.048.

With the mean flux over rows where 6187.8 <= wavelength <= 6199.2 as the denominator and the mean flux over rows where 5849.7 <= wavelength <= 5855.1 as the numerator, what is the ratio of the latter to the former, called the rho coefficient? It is 1.03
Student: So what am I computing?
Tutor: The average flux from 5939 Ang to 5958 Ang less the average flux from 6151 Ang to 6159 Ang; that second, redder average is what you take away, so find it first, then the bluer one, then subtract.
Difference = 18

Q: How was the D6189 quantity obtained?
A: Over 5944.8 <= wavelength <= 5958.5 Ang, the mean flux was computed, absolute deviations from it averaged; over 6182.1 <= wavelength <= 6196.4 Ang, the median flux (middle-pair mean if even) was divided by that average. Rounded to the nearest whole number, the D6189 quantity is 29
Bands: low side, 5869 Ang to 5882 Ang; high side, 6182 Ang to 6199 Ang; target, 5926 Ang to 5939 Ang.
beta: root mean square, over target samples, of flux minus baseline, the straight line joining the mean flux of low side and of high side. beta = 13.7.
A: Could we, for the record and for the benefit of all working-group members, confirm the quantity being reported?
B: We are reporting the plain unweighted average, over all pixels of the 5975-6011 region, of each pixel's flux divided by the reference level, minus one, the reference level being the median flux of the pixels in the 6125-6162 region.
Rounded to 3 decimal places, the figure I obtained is 0.037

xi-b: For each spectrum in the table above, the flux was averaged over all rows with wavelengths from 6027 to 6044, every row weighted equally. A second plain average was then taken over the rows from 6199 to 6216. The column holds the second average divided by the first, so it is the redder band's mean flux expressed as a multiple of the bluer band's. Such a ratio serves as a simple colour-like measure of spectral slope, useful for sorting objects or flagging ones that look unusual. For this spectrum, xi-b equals 1.00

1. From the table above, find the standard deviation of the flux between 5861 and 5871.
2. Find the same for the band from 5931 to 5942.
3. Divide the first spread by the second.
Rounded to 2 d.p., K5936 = 1.30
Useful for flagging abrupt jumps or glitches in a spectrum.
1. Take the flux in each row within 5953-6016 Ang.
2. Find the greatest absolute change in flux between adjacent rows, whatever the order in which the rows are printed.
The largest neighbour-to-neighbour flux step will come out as 47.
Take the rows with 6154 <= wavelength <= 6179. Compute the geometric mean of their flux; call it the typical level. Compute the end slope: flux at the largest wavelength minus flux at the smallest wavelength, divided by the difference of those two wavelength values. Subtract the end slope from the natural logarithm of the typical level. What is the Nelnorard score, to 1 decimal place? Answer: 6.1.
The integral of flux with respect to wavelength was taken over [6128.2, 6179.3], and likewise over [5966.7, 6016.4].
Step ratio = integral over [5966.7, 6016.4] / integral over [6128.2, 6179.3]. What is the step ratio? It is 1.05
